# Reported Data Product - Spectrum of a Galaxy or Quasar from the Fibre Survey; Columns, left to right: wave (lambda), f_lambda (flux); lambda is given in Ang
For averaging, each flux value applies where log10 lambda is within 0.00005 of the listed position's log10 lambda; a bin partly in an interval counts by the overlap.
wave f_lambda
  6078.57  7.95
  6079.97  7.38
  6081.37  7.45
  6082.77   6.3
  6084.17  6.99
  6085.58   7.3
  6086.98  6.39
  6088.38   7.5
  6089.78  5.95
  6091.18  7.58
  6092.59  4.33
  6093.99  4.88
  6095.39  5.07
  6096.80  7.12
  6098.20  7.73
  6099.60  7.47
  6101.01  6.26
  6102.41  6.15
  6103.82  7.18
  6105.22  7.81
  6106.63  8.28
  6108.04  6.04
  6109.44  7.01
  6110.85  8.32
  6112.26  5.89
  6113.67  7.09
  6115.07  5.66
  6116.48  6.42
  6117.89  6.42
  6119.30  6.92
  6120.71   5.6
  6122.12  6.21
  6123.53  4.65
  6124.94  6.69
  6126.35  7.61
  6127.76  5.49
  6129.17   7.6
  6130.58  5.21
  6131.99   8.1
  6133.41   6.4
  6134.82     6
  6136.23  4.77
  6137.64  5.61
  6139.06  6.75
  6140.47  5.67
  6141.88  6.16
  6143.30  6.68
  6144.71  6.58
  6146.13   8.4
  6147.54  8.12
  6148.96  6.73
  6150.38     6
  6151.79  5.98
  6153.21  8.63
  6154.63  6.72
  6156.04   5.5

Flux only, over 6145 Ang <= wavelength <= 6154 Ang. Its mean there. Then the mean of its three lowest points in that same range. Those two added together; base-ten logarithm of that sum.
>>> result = 1.13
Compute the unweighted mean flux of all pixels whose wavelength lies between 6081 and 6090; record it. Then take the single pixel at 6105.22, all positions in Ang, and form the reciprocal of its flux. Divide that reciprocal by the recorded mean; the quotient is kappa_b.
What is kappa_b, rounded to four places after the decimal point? 0.0187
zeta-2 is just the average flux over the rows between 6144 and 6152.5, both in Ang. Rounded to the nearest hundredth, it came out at 6.97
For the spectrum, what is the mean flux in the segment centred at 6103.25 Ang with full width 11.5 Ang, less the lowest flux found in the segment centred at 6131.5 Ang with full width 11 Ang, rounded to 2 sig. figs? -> 2.3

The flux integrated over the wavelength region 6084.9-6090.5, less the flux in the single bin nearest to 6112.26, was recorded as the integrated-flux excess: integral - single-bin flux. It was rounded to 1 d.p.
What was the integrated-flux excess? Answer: 32.2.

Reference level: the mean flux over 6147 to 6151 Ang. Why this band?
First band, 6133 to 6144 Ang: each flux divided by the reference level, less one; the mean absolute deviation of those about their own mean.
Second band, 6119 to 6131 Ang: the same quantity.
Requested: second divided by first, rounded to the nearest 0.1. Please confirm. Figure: 1.8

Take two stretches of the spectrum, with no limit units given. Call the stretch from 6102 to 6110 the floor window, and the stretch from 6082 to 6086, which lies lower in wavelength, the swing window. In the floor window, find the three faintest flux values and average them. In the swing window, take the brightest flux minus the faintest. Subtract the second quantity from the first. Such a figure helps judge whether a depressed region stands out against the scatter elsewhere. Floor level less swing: 5.4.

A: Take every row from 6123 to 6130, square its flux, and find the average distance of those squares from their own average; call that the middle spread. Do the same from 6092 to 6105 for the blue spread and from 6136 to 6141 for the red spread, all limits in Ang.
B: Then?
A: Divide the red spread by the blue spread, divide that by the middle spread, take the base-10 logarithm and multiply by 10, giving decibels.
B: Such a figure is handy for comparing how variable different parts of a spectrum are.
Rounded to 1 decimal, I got -14.2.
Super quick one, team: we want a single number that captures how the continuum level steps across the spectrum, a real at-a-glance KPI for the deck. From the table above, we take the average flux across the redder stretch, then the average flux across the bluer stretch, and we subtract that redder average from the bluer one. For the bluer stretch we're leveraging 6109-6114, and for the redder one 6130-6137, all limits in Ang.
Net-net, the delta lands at 1.0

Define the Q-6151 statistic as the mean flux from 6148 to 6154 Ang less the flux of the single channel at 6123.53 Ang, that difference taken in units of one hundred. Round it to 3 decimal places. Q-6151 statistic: 0.022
